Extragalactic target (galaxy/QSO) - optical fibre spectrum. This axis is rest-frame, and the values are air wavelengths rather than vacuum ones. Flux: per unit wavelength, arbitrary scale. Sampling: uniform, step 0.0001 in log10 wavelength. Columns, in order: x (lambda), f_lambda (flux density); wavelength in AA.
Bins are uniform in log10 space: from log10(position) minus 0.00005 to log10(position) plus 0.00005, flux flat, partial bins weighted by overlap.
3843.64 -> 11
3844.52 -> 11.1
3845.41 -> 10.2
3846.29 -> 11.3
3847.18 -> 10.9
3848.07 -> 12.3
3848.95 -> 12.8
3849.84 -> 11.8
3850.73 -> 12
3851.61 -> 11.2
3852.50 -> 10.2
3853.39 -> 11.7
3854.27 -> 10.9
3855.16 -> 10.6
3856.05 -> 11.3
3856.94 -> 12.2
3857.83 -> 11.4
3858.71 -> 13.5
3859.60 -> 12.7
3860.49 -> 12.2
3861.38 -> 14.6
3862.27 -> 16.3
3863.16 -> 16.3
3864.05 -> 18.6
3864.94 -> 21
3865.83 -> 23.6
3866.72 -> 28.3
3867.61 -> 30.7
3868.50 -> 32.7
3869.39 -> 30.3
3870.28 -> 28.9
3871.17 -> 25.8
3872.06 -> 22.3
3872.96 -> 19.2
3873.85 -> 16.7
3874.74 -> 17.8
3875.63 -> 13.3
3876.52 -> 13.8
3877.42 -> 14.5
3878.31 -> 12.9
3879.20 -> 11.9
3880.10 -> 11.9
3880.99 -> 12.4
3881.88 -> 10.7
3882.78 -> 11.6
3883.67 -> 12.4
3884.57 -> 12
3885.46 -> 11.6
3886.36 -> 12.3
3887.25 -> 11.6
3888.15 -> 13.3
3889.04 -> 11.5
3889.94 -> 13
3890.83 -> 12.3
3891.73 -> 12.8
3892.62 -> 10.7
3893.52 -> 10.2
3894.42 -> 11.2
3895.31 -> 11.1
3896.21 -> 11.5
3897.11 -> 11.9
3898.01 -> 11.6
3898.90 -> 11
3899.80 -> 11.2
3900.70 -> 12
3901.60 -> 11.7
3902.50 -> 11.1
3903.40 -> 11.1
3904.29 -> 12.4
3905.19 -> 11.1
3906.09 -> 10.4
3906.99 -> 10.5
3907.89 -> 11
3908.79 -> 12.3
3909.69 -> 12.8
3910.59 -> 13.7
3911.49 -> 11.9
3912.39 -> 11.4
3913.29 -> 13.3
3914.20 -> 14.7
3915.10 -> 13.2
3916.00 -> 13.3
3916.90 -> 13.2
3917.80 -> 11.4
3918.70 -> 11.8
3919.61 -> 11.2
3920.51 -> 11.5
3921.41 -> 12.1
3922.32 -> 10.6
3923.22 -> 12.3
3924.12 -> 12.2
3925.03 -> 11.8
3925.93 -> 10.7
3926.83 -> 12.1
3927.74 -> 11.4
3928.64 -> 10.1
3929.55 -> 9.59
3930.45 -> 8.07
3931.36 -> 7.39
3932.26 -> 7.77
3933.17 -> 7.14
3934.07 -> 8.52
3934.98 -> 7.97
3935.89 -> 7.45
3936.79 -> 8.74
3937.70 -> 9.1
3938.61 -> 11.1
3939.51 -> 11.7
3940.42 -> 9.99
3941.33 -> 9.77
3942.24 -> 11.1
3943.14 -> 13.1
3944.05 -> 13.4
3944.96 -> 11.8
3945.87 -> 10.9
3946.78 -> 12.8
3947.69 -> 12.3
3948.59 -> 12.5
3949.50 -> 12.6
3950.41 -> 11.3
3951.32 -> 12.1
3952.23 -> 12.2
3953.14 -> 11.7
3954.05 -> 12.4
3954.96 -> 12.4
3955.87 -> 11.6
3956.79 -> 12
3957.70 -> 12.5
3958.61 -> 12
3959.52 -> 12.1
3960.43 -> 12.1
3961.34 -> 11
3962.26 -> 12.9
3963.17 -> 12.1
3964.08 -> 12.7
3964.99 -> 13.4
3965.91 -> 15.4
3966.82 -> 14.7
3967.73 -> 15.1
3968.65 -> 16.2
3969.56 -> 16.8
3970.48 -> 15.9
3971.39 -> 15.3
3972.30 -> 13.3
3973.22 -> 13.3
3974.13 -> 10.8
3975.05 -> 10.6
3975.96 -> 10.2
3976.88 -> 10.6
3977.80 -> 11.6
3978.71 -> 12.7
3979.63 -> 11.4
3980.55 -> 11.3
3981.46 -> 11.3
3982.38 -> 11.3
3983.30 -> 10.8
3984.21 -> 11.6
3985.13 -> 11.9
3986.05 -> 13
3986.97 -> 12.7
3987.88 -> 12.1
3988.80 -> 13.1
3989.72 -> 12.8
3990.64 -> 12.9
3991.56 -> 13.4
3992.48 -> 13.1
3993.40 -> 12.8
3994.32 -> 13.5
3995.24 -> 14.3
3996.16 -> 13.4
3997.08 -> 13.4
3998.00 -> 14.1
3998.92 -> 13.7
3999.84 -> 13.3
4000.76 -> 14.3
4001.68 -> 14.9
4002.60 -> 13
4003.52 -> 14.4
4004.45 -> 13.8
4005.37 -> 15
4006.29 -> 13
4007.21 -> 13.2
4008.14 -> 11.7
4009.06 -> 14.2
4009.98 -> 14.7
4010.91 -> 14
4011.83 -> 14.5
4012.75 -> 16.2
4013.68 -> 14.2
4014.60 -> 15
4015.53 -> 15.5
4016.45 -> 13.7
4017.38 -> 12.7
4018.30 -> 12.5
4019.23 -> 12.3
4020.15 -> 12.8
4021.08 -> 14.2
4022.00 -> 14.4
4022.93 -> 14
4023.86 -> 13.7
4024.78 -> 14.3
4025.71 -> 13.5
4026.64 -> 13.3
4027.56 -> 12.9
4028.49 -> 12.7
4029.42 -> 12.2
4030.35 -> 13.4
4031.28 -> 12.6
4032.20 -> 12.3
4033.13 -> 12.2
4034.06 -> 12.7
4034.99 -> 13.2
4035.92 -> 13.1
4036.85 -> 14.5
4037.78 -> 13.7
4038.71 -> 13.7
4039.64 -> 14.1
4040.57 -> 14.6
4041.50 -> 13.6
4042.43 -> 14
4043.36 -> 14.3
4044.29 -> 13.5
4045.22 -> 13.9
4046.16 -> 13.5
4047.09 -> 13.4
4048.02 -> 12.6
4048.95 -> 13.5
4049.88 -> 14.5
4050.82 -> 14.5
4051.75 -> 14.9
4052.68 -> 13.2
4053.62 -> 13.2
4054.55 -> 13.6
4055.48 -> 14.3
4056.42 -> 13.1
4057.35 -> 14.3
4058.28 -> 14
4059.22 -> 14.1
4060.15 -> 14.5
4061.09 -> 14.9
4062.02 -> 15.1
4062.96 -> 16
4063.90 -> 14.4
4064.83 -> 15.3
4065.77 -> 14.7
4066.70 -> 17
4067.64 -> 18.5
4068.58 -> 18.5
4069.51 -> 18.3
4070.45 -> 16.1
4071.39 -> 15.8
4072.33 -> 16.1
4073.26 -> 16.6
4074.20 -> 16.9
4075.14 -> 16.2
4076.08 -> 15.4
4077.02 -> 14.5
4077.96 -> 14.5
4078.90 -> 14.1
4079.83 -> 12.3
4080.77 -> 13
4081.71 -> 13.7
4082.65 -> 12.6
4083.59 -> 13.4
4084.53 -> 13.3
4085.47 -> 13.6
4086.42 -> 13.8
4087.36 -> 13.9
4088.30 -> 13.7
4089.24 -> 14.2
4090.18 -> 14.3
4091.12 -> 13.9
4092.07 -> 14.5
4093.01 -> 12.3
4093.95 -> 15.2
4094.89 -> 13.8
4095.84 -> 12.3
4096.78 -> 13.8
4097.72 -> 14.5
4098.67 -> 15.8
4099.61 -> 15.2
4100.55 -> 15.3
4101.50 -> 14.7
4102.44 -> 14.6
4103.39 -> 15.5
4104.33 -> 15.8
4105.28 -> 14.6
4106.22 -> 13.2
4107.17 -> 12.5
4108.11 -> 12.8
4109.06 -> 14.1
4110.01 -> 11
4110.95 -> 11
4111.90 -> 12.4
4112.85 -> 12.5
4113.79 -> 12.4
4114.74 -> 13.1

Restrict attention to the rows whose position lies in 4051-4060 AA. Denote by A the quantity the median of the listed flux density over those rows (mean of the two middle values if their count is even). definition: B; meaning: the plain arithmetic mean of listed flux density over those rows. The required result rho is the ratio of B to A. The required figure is 0.990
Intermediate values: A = 14.0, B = 13.9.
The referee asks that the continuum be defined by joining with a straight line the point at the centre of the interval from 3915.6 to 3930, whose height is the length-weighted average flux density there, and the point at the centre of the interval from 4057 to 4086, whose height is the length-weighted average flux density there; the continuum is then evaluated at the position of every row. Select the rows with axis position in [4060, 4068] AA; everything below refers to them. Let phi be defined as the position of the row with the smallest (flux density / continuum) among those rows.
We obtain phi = 4063.90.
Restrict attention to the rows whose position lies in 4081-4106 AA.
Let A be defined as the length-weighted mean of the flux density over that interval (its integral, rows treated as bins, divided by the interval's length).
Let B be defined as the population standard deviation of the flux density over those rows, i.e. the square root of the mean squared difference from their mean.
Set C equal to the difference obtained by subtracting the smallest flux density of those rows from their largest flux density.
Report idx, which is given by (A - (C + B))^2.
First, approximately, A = 14.1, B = 1.0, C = 3.5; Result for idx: 94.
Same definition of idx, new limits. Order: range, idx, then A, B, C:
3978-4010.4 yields 60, 13.0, 1.1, 4.2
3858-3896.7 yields 161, 16.0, 6.2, 22.5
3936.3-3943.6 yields 24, 10.6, 1.4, 4.4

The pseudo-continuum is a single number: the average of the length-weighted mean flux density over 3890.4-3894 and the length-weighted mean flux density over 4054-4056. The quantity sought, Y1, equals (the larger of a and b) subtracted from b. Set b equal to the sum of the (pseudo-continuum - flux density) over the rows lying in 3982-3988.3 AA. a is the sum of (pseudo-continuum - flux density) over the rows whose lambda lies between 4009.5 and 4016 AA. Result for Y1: 0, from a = -15.3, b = 5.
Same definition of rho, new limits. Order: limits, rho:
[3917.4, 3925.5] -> 0.988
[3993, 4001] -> 1.011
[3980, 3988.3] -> 1.015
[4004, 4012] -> 0.985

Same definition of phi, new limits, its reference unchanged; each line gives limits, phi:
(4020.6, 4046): 4033.13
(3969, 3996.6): 3975.96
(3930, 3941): 3933.17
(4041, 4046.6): 4046.16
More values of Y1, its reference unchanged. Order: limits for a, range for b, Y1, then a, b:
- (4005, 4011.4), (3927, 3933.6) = 0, -7.0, 27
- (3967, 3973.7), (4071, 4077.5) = -6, -17.1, -23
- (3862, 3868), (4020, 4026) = 0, -66.0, -8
